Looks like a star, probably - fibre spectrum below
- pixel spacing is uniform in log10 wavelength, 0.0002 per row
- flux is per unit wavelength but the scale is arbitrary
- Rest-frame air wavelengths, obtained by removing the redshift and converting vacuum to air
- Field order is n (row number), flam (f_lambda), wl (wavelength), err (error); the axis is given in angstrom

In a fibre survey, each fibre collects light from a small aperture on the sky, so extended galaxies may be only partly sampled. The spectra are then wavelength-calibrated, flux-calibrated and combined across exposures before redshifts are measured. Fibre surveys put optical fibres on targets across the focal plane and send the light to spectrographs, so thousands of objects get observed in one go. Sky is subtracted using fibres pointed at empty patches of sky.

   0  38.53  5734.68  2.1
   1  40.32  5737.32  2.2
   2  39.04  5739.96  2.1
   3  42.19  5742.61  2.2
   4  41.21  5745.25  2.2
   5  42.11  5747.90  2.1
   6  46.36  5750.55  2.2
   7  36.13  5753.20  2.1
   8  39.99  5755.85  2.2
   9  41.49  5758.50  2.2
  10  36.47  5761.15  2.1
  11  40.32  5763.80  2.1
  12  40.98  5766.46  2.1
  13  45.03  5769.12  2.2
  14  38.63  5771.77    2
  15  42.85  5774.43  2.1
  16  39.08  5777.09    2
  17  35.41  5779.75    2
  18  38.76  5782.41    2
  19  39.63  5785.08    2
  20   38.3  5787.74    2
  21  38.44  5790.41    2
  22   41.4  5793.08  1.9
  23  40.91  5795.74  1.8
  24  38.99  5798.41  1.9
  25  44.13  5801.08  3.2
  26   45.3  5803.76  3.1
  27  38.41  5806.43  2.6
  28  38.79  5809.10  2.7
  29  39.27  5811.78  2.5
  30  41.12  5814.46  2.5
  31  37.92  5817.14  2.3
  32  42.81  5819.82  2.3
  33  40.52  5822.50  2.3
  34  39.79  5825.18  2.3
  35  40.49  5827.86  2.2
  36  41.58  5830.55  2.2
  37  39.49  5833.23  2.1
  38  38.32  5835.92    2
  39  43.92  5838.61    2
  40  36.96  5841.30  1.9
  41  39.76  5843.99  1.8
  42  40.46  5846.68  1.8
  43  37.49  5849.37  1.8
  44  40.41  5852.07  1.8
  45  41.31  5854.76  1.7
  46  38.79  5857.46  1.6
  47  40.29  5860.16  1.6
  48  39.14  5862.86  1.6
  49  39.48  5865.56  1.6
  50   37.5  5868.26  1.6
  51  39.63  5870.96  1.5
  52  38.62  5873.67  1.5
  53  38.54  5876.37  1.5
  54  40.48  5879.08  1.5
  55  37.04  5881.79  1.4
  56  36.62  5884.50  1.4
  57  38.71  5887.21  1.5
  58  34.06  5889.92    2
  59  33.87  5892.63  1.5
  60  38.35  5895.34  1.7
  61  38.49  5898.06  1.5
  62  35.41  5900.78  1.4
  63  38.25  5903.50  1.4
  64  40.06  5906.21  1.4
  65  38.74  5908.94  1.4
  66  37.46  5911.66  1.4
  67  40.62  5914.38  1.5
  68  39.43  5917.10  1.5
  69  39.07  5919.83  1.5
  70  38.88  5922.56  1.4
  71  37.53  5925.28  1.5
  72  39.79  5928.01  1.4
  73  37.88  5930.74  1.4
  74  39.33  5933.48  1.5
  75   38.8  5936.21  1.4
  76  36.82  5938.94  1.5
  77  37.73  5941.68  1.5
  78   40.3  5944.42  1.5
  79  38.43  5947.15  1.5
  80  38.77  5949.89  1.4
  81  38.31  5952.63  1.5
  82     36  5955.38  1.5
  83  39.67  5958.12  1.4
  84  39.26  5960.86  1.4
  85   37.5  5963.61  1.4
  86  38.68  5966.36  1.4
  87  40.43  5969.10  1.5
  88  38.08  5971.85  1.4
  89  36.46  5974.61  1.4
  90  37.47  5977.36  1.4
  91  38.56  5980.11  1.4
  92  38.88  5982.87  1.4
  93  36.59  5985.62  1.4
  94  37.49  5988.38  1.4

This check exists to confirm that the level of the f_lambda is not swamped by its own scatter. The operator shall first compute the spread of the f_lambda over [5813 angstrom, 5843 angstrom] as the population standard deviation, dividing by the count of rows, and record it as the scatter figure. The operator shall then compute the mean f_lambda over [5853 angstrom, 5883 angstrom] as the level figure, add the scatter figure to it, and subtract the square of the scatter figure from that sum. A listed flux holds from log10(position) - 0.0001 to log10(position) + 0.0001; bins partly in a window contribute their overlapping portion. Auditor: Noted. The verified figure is 37.2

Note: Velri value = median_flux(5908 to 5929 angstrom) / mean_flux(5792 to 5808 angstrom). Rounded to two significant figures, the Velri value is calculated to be 0.94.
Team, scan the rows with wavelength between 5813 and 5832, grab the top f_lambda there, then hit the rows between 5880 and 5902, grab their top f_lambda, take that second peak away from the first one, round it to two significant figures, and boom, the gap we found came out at 4.1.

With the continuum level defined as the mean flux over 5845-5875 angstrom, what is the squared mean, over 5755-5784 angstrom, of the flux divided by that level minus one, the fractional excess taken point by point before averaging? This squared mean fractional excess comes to 0.0002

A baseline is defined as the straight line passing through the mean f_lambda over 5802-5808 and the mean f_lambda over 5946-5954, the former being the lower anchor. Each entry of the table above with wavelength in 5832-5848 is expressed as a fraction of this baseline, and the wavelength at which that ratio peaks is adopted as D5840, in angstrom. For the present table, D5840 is 5838.61 angstrom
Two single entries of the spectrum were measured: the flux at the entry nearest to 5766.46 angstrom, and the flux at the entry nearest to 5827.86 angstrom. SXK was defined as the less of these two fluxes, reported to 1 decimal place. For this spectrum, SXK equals 40.5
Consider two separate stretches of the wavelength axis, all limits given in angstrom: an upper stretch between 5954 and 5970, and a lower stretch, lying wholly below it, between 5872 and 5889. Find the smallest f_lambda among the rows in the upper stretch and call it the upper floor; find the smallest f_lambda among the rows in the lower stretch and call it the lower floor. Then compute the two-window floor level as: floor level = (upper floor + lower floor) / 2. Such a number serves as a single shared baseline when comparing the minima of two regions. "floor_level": 36.3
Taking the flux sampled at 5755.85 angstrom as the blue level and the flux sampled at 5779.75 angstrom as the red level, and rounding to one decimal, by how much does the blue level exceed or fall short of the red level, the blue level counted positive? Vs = 4.6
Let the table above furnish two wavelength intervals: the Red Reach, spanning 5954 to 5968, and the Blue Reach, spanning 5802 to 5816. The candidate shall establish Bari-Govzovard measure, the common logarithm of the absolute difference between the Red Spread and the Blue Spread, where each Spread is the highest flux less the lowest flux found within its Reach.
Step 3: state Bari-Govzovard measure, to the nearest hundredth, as 0.51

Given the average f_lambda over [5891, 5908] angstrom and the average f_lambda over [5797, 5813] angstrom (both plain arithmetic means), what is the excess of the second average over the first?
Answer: 3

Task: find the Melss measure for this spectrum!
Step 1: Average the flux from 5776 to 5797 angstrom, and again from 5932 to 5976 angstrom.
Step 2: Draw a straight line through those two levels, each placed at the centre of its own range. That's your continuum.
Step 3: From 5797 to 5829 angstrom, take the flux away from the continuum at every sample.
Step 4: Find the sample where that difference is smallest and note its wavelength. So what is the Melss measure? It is 5803.76 angstrom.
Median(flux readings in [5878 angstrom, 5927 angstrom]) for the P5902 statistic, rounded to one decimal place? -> 38.4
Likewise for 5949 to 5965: 38.5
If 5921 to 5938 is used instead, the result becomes 38.8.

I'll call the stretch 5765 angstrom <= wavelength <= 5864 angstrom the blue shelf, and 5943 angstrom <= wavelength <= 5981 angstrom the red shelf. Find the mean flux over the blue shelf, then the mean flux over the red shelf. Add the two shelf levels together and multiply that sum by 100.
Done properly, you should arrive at 7855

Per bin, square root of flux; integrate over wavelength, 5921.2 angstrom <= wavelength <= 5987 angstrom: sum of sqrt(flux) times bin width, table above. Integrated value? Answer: 407.4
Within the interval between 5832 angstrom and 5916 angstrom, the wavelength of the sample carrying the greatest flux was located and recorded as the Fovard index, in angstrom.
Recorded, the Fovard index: 5838.61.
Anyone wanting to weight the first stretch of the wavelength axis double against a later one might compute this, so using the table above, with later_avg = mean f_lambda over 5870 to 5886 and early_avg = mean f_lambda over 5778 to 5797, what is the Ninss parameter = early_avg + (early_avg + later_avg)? 116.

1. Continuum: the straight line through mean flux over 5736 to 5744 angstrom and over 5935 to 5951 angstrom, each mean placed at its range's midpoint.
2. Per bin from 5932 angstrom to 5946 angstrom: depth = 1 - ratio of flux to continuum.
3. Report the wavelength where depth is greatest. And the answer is 5938.94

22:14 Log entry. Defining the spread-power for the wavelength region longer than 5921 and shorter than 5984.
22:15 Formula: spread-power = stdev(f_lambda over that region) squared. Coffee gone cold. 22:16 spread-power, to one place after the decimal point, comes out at 1.3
